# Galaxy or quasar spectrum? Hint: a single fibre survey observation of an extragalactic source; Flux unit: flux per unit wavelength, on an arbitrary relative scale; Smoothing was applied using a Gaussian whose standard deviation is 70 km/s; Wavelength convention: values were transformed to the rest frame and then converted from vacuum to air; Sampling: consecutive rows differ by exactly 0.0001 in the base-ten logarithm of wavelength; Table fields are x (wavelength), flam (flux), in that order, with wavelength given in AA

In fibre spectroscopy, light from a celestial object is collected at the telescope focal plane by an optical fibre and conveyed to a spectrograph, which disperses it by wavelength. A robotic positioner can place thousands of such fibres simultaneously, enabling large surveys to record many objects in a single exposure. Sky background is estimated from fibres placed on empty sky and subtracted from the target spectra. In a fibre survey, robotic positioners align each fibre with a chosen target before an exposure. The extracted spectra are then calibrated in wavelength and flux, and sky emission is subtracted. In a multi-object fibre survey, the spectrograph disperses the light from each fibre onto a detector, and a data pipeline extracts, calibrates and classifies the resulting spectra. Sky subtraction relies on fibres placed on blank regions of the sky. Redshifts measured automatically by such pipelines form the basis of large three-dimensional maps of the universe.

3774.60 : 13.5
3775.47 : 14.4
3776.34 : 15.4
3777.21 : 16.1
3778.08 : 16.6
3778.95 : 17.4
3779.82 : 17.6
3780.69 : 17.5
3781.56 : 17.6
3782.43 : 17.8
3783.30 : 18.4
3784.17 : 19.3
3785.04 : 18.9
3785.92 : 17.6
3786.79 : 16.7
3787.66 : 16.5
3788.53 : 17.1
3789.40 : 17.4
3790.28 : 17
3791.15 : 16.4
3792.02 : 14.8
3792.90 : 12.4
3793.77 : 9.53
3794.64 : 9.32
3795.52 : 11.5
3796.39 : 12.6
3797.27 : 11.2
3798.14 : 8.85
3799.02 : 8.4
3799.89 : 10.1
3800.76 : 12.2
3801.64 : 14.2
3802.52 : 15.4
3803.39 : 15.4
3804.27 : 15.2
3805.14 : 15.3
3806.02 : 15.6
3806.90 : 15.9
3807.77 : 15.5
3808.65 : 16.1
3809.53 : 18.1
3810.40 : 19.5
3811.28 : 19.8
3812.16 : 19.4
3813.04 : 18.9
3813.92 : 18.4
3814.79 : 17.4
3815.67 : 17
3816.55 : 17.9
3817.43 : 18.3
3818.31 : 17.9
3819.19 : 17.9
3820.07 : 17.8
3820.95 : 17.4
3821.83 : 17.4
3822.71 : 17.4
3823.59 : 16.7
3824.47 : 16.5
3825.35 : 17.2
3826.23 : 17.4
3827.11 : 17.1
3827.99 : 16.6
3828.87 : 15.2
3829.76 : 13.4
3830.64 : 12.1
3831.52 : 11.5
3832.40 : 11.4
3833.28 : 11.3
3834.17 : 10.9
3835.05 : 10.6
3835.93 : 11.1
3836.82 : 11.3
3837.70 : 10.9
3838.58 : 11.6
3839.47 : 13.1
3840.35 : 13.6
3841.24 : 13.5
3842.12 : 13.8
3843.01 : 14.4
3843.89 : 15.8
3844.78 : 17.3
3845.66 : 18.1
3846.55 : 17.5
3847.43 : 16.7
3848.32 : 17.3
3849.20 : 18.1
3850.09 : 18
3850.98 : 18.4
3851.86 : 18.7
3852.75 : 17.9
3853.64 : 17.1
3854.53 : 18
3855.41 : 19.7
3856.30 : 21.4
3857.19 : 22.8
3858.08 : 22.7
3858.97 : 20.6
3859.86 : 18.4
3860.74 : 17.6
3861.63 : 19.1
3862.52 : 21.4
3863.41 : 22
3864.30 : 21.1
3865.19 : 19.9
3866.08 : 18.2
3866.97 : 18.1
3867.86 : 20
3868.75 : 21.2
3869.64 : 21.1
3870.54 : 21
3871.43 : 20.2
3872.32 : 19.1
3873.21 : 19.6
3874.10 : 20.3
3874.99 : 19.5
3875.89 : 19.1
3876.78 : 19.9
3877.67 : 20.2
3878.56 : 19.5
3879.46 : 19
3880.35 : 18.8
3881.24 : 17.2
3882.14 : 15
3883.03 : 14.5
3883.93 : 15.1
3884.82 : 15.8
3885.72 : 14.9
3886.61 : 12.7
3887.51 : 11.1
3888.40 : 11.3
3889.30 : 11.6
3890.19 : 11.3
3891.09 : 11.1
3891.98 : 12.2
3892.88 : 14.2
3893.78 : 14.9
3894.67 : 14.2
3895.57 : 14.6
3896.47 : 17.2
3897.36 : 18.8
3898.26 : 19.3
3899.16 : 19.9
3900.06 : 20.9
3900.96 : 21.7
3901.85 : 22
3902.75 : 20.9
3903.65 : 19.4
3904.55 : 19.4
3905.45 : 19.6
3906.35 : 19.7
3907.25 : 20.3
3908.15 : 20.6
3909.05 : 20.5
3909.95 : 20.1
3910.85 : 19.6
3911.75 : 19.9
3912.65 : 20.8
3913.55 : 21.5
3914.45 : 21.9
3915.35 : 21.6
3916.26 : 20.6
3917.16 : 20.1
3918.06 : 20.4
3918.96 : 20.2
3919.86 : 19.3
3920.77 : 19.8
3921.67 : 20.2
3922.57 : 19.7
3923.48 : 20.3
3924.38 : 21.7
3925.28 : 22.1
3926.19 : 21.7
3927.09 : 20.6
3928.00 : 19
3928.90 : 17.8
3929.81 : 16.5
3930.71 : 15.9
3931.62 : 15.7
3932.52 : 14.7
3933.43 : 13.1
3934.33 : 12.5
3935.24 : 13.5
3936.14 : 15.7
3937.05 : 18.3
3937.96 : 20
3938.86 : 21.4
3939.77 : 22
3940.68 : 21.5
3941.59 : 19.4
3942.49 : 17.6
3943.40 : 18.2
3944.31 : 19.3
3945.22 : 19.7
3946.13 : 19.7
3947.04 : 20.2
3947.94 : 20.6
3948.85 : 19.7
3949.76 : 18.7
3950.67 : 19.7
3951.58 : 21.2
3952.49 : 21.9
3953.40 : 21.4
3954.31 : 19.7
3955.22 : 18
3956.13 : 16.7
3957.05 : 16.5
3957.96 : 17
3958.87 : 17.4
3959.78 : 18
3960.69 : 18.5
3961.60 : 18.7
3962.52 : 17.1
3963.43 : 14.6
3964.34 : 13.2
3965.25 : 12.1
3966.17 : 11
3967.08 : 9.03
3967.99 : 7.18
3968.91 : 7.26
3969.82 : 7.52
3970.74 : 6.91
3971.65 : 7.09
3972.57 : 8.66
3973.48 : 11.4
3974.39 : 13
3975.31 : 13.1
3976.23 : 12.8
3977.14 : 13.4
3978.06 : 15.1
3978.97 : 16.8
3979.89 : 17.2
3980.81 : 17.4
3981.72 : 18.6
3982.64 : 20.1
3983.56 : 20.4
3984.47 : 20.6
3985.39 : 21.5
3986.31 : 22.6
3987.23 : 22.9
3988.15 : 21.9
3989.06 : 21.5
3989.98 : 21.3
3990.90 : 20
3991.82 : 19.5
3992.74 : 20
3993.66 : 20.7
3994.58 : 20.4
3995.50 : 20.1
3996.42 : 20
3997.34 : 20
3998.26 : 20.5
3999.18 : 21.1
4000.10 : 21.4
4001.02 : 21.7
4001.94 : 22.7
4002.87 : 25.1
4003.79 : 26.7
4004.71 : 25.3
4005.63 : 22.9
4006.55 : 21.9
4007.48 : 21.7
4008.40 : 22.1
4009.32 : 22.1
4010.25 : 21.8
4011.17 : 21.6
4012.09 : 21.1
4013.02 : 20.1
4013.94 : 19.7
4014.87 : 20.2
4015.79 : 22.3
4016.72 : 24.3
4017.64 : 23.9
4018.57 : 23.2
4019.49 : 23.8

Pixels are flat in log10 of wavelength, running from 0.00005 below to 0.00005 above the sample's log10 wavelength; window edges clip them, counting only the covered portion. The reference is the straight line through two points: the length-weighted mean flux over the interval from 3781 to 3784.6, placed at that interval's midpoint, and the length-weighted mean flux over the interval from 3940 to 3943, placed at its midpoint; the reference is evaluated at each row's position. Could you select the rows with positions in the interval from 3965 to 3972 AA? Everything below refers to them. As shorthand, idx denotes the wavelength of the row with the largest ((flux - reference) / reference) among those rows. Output 3965.25 AA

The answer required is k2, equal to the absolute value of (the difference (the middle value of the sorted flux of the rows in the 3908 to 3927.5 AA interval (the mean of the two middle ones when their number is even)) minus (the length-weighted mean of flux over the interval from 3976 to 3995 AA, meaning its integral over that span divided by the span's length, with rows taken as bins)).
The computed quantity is 1.1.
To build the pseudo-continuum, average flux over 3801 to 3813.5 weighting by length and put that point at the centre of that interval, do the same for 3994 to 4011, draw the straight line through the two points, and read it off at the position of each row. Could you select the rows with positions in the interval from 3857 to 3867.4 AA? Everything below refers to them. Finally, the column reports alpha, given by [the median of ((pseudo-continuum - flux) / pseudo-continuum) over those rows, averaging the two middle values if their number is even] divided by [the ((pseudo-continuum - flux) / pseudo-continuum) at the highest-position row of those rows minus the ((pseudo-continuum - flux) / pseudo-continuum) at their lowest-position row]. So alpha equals -0.4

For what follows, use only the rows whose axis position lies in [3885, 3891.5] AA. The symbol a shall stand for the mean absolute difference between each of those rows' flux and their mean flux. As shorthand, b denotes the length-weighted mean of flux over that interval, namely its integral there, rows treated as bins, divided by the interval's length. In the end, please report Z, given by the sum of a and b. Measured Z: 13.2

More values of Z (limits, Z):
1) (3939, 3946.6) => 20.8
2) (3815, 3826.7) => 17.8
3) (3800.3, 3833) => 18.1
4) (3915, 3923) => 20.6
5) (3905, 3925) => 21.0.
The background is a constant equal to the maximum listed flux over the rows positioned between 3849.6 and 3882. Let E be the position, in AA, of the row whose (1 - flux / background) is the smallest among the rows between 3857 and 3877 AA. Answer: 3857.19 AA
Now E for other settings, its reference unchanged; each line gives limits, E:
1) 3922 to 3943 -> 3925.28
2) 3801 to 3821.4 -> 3811.28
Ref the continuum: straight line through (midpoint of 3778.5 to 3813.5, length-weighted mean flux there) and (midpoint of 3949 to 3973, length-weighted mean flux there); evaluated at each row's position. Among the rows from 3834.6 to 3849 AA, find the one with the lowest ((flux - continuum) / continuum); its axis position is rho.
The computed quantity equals 3835.05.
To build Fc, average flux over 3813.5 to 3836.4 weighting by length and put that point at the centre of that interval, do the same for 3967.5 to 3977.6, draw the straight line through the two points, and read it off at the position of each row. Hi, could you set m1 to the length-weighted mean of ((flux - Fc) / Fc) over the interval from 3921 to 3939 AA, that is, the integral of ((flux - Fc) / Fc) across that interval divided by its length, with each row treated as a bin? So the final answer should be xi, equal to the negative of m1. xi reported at -0.6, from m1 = 0.6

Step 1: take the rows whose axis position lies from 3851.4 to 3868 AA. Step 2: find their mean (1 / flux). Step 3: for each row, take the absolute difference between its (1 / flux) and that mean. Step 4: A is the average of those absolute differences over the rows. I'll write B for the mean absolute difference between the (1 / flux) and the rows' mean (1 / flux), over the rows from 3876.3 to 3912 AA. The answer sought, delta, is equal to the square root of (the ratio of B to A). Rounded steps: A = 0.0039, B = 0.012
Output 1.8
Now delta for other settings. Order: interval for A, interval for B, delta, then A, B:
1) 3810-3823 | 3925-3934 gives 2.0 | 0.0021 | 0.008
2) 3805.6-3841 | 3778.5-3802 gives 1.2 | 0.0123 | 0.018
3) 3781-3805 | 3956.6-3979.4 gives 1.2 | 0.0169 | 0.026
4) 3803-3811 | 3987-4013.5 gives 0.8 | 0.0038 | 0.002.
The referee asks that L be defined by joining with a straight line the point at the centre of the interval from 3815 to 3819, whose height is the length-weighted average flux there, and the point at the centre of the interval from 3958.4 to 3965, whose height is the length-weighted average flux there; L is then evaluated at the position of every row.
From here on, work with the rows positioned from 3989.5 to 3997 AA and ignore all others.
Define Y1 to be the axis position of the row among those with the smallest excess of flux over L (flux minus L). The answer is 3991.82 AA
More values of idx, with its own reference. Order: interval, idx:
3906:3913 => 3912.65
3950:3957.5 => 3952.49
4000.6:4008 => 4003.79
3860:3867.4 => 3863.41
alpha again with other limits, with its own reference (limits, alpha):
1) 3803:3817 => 0.2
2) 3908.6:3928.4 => -0.3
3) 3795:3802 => -2.0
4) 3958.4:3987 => -1.4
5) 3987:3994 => 0.3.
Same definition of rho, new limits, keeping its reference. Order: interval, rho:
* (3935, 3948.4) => 3935.24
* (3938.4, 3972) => 3970.74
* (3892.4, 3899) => 3892.88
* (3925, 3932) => 3931.62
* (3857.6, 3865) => 3860.74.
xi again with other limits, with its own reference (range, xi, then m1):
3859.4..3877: -0.4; 0.4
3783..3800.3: 0.2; -0.2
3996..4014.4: -1.6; 1.6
